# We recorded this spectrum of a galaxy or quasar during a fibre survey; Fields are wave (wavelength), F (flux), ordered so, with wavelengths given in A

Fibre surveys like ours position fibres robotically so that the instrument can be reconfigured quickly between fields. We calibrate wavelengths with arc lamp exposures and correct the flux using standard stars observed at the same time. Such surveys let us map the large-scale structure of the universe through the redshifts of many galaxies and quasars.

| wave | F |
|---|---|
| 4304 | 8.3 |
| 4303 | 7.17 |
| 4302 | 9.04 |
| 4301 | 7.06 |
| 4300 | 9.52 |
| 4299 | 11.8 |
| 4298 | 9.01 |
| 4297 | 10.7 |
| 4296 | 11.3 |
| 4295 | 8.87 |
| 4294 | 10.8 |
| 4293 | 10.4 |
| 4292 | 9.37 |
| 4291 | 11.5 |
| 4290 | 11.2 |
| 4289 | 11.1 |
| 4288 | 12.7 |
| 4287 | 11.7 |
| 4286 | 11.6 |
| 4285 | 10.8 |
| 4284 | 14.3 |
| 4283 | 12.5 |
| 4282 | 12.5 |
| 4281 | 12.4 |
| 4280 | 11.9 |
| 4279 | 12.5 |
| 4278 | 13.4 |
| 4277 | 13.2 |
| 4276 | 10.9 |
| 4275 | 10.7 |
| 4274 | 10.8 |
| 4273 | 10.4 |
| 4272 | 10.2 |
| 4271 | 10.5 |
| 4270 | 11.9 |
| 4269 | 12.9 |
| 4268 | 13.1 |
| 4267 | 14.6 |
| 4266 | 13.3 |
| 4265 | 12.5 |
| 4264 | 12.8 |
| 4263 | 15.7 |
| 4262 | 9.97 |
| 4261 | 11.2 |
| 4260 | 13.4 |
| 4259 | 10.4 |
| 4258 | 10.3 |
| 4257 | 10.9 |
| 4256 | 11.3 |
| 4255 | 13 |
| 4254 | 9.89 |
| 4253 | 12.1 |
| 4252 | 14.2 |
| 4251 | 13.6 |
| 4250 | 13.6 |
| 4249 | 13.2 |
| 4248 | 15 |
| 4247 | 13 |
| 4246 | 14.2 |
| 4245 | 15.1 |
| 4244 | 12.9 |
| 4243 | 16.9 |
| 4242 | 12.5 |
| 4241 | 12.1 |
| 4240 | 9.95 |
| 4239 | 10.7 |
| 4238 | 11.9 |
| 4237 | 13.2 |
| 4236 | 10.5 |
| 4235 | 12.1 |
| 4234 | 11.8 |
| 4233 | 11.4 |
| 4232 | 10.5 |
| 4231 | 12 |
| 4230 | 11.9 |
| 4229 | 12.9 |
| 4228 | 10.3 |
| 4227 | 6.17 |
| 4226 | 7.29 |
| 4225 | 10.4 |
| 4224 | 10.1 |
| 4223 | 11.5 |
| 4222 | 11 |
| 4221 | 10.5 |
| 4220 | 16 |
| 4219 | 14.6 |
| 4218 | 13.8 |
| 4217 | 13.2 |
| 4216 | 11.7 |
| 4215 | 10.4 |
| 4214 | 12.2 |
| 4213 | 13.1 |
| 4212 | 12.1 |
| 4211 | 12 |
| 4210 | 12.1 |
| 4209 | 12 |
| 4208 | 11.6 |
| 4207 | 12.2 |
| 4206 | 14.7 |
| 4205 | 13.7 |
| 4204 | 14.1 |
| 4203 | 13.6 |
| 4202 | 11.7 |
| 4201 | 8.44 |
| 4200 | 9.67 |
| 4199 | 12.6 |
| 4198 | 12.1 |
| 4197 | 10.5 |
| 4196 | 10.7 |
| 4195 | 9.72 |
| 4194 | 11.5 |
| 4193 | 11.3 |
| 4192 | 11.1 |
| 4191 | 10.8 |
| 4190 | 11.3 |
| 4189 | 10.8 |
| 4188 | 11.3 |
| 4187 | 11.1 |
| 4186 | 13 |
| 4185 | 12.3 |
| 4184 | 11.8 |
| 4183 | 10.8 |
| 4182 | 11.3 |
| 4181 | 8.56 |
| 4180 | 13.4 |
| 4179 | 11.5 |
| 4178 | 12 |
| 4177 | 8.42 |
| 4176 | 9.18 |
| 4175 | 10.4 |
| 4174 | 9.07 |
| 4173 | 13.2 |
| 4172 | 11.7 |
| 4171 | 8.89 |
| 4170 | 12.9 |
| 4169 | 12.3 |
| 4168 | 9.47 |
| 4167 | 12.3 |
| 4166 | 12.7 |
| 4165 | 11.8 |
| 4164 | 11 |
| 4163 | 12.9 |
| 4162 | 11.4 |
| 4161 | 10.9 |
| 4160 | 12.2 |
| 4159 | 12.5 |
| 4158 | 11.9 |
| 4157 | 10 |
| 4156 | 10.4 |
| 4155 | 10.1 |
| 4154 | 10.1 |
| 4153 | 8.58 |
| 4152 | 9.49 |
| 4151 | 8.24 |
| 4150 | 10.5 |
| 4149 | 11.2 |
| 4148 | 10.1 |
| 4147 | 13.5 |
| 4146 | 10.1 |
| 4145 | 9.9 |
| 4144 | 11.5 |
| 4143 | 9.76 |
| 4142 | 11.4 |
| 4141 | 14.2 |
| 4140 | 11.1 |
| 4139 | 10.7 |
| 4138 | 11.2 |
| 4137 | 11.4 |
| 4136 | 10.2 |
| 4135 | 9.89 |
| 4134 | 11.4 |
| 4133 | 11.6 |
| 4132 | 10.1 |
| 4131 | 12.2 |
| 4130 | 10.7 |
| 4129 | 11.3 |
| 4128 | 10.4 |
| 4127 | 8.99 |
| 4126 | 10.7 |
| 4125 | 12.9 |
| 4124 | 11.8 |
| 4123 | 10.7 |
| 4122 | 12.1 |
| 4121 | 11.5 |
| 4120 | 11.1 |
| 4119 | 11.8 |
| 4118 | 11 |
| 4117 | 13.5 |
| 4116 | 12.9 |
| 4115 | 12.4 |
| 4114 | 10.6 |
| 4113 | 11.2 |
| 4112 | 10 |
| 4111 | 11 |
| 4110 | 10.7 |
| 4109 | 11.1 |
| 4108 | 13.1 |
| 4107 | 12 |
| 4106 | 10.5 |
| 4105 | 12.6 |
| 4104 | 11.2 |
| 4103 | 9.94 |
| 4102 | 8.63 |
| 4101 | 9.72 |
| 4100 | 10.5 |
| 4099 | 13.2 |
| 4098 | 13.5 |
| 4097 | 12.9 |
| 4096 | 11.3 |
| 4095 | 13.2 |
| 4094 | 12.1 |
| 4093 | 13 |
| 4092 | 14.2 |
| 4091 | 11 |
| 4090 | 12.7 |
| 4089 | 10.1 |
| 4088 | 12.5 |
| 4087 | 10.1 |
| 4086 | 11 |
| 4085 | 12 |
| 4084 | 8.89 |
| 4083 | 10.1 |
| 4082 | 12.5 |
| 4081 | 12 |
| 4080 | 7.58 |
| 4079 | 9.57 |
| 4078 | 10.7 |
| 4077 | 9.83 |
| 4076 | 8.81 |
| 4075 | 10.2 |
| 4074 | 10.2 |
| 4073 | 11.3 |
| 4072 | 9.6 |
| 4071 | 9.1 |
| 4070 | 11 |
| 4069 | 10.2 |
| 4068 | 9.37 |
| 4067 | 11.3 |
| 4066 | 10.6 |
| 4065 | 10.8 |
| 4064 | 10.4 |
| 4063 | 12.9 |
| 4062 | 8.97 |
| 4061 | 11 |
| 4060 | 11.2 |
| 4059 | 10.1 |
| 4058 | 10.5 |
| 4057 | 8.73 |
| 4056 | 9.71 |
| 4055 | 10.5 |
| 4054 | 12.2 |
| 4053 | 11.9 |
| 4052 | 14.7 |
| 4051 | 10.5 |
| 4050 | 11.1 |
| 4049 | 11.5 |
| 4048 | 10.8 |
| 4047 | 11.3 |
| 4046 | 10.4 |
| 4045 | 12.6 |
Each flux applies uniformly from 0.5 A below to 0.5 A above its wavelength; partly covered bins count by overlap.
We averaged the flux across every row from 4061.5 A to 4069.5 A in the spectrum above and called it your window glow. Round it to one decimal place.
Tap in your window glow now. 10.6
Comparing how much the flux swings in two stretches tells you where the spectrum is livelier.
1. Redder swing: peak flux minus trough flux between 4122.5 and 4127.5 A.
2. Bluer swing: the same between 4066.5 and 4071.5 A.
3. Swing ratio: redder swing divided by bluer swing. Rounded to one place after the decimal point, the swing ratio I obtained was 1.8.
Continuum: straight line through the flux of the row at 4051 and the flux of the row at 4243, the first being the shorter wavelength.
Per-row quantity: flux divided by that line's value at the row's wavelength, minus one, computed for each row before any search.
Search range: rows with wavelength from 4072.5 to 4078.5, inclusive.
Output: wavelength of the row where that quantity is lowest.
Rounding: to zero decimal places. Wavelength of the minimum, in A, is 4076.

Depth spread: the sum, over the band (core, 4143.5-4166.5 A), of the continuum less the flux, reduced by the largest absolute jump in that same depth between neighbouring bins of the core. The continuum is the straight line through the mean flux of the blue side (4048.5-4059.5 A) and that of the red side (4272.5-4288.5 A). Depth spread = 10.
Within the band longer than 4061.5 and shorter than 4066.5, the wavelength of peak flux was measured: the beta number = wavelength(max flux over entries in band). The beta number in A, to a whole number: 4063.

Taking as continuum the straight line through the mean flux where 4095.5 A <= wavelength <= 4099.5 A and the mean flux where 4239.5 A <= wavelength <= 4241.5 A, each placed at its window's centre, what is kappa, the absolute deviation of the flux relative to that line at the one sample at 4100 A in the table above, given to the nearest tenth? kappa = 2.2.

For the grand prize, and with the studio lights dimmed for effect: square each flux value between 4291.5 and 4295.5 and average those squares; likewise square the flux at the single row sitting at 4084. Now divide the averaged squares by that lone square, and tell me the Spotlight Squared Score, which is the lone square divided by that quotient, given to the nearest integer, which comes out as 64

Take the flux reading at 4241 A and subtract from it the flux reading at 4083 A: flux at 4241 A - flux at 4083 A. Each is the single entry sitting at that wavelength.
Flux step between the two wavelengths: 2.0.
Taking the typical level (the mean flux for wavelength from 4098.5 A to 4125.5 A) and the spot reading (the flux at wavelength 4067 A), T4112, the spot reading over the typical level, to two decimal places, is 0.99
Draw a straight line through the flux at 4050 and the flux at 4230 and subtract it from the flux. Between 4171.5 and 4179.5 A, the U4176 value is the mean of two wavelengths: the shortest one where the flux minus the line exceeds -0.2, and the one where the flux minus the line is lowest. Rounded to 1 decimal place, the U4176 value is 4174.5 A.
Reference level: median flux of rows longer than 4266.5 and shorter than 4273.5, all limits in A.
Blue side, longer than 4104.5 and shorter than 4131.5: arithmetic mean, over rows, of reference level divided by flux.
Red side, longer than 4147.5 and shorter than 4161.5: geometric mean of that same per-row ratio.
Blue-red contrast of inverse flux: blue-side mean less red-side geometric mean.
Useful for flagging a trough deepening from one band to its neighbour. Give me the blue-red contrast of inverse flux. -0.10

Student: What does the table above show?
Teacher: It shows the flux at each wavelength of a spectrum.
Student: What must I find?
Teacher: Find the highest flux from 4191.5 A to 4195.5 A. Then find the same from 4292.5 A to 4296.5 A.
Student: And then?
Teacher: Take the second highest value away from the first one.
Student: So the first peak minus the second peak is 0.2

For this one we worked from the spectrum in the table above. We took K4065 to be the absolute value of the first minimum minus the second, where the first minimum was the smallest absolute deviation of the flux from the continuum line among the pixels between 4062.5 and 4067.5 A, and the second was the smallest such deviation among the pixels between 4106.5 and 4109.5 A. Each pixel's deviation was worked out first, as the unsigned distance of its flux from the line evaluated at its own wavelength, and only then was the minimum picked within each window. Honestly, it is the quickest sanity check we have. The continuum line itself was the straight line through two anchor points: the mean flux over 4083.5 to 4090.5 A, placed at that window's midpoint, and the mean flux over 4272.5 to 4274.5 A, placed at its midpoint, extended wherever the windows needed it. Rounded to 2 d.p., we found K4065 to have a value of 0.10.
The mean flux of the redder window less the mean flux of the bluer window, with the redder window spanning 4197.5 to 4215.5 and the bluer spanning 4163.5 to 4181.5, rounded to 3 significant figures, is 1.08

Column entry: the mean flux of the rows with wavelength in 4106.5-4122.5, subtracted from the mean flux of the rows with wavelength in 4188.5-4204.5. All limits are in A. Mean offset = -0.4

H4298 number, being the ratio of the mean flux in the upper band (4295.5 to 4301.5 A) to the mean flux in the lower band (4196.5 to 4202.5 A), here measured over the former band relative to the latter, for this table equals 0.91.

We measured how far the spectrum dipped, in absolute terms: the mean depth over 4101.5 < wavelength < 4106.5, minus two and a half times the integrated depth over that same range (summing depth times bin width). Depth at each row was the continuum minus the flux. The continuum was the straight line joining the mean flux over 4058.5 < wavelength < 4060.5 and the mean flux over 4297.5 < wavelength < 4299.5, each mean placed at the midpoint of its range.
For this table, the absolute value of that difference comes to 0.3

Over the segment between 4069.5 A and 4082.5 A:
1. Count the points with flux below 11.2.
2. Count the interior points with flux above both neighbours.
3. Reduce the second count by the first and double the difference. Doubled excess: -16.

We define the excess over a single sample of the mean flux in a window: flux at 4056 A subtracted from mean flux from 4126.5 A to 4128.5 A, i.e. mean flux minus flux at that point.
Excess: 0.0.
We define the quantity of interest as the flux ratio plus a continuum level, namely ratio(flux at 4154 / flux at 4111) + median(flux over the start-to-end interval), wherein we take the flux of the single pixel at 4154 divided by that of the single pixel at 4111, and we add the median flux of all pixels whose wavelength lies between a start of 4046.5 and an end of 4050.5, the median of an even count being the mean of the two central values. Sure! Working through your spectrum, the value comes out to 12.1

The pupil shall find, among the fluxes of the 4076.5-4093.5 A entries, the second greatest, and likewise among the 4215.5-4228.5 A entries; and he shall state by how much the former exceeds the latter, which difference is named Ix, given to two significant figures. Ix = -1.6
